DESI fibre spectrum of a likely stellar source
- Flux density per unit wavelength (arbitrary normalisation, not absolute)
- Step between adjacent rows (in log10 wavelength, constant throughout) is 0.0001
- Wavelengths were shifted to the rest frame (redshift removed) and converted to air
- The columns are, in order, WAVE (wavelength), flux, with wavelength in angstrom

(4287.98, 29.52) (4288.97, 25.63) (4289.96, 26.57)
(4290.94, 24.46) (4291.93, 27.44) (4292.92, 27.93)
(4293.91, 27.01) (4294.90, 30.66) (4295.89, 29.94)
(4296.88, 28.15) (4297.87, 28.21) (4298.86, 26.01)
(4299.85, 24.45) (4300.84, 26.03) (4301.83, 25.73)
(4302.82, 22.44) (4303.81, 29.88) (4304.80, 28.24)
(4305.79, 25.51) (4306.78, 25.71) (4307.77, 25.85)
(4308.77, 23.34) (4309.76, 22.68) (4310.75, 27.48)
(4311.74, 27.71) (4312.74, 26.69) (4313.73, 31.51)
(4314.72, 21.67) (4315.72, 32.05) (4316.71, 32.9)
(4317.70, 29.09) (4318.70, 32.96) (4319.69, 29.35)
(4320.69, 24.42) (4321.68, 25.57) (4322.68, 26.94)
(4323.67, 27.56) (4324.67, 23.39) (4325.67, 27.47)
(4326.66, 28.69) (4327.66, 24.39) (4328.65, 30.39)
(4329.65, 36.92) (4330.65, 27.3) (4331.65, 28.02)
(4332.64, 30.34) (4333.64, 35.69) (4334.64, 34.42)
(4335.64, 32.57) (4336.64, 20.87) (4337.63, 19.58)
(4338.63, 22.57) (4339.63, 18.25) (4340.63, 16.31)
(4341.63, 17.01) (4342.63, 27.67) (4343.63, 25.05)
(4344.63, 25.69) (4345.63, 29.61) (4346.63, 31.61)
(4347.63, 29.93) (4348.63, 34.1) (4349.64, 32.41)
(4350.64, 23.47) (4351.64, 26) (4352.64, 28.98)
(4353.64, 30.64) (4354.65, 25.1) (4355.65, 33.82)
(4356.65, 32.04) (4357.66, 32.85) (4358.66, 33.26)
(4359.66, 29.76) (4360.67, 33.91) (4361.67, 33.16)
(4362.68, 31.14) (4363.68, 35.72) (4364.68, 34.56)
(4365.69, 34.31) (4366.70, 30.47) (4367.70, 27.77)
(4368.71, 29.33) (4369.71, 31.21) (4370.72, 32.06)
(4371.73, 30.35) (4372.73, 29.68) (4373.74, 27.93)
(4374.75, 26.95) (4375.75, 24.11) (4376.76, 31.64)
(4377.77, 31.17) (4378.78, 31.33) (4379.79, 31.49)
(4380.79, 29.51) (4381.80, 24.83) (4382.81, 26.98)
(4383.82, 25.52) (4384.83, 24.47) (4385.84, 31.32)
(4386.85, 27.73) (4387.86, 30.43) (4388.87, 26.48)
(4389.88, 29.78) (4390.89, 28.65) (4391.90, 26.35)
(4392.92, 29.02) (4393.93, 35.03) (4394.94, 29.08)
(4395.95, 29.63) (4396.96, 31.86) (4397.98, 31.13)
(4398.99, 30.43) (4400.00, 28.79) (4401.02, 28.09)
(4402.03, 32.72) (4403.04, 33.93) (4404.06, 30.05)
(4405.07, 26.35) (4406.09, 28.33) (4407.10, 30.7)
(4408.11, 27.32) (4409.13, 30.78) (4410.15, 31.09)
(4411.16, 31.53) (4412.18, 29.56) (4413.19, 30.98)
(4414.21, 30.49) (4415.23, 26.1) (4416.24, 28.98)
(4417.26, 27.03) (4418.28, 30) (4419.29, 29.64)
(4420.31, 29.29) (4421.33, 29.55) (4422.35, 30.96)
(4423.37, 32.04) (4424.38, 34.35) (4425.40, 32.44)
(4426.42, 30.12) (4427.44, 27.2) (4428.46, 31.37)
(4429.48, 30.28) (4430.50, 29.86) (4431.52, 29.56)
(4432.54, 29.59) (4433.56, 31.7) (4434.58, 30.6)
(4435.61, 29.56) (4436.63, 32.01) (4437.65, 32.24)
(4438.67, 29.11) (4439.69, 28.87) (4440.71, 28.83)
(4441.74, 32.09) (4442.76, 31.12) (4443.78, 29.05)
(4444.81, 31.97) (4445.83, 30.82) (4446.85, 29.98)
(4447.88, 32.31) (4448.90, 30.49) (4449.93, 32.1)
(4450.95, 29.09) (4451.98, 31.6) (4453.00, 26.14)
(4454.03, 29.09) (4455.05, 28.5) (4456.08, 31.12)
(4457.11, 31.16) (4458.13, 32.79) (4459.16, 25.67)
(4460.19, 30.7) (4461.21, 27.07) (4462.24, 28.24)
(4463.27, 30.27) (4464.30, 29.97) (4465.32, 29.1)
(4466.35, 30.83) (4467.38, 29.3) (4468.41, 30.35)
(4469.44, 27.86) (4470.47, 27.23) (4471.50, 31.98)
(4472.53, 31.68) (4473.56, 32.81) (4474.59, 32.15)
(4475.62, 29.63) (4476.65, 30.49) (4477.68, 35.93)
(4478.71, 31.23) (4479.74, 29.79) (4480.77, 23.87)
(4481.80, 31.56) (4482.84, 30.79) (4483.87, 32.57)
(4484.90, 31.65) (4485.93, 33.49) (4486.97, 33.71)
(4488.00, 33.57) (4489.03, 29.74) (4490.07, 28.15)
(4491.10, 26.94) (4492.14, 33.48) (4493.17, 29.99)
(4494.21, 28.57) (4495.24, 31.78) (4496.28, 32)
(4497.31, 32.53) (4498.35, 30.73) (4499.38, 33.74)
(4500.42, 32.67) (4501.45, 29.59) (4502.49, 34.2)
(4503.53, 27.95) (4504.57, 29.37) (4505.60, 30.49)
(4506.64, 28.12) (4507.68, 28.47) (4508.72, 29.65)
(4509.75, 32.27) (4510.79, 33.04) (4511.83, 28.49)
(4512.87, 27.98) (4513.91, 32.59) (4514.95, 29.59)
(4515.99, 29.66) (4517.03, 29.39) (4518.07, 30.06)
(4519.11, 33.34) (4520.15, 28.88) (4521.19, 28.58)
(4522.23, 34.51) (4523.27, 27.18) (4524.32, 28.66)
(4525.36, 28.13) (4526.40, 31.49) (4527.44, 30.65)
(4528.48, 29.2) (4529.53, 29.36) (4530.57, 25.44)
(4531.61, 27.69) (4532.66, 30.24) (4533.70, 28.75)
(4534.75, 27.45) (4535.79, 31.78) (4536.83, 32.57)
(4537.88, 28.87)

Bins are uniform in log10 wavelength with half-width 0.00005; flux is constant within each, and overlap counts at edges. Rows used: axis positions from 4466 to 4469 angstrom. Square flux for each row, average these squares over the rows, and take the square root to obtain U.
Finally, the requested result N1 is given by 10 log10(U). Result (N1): 14.8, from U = 30.2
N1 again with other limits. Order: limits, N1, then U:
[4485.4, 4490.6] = 15.0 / 31.8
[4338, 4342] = 12.7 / 18.7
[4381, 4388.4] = 14.4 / 27.4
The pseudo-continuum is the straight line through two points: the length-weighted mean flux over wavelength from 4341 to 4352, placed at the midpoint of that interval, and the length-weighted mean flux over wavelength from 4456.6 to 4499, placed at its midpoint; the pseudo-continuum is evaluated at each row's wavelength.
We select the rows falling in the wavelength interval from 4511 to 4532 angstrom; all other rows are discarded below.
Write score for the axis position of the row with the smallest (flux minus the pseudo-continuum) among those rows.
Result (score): 4530.57 angstrom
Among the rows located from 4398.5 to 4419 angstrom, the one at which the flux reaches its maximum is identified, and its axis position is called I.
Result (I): 4403.04 angstrom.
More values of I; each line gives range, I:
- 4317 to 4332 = 4329.65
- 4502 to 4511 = 4502.49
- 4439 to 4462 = 4458.13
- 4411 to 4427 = 4424.38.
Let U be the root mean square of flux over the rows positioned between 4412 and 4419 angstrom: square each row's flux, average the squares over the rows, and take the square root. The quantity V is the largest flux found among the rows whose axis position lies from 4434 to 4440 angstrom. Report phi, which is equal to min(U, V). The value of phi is 29.1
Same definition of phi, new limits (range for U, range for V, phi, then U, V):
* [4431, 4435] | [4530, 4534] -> 30.2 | 30.4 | 30.24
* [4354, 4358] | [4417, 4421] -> 30.0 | 31.1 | 30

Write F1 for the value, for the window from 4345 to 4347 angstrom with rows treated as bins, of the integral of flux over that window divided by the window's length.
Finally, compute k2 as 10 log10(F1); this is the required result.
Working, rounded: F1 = 30.2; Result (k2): 14.8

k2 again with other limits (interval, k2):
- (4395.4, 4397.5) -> 14.9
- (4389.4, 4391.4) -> 14.7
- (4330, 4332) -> 14.5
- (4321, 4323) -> 14.2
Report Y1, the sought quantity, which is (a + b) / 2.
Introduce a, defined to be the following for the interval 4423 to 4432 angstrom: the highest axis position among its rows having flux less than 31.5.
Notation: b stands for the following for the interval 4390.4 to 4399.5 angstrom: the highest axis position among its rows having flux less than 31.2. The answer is 4415.3 angstrom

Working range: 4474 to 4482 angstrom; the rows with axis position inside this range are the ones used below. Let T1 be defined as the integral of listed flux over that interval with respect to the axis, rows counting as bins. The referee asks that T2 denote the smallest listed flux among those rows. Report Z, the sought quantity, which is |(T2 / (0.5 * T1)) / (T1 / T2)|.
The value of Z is 0.0190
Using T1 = 245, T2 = 23.87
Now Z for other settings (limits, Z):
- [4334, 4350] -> 0.0030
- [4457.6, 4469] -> 0.0117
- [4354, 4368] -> 0.0063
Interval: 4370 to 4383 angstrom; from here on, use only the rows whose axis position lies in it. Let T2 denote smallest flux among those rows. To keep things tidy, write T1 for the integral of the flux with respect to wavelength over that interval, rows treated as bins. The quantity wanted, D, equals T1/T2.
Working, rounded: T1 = 379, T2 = 24.11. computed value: 15.7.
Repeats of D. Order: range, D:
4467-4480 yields 14.7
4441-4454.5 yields 15.7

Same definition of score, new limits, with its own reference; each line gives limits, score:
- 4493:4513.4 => 4512.87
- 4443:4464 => 4459.16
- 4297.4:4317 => 4314.72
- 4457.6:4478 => 4459.16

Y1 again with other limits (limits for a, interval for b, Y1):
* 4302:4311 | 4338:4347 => 4328.2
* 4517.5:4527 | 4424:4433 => 4479.5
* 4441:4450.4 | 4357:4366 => 4405.8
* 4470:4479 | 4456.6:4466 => 4472.0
